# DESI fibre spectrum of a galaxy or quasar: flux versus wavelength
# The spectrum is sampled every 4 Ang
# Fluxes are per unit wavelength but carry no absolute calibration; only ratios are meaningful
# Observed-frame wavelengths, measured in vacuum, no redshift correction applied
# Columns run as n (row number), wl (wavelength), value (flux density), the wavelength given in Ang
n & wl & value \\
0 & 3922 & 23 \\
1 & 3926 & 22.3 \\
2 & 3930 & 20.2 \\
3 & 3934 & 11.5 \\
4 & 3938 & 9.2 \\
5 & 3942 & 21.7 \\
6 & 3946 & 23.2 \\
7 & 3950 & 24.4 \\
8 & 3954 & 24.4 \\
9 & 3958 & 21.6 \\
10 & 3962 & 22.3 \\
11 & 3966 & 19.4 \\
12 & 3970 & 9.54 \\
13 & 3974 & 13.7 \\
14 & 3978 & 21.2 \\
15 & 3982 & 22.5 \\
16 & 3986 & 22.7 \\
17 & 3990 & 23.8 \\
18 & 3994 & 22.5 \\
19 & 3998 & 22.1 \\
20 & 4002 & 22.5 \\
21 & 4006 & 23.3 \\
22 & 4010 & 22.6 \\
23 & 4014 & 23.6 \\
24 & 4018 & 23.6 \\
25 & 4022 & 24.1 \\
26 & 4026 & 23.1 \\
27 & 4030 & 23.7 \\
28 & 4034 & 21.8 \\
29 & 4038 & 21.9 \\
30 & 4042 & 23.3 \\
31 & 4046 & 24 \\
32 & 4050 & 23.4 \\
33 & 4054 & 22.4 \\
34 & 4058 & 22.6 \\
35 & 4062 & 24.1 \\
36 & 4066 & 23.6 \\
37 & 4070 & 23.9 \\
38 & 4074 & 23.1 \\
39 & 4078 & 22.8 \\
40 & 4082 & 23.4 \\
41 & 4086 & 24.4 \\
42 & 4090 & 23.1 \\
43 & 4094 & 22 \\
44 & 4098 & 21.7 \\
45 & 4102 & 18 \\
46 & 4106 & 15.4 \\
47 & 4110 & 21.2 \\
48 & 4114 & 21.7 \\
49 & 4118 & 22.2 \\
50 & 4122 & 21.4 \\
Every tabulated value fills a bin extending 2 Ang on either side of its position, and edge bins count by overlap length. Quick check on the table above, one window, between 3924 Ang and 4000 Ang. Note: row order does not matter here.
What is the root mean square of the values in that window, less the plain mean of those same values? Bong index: 0.58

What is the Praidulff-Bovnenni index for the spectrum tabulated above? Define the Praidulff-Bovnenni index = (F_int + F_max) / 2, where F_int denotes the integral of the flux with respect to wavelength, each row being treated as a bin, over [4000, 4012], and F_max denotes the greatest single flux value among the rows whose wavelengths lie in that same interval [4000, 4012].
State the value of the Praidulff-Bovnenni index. 148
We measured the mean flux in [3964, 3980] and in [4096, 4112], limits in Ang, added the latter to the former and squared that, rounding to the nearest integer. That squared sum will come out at 1227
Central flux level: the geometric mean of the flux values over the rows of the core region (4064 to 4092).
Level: 23.5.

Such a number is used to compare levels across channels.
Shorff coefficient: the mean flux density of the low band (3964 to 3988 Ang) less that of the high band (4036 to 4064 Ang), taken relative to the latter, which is -0.21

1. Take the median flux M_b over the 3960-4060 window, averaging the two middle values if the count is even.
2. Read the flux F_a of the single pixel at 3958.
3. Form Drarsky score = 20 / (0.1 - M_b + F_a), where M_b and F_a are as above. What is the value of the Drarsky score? -22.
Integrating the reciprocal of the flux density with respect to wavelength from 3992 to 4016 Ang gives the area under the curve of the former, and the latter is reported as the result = 1.1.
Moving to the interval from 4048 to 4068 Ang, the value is 0.9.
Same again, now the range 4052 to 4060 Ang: 0.4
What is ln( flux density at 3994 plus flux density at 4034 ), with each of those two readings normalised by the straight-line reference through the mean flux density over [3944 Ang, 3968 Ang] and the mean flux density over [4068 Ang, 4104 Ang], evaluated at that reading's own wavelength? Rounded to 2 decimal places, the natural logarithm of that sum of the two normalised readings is 0.68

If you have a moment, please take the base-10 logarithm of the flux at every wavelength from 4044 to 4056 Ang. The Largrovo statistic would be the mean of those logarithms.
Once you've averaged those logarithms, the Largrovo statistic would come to 1.37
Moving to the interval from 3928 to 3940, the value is 1.11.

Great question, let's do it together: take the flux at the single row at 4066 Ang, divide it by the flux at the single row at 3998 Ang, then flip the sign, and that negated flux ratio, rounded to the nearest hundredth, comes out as -1.07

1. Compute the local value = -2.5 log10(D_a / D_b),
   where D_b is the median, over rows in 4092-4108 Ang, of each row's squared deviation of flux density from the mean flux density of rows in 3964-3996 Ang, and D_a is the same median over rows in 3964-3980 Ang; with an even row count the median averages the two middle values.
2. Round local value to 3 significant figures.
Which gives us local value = -1.20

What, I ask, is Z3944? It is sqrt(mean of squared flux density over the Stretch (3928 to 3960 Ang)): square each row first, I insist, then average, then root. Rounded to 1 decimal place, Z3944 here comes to 20.3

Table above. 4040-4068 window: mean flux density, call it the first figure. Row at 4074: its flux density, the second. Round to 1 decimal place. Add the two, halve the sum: 23.2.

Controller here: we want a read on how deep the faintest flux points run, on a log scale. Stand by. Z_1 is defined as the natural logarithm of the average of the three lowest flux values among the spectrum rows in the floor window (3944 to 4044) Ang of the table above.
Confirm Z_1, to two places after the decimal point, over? 2.65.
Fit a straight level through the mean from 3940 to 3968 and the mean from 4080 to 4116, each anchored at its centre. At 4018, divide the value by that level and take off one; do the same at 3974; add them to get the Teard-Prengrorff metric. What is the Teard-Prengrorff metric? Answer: -0.31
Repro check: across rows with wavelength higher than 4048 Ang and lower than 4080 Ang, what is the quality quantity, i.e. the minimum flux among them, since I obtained 22.4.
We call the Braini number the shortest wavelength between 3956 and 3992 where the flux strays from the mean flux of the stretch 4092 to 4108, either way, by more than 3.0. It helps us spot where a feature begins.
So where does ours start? 3962 Ang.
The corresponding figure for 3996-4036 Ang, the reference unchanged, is 4002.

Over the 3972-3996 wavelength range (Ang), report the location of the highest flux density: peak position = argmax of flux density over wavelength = 3990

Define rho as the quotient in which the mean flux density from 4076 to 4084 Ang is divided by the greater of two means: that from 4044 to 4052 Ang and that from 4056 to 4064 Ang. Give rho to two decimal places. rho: 0.97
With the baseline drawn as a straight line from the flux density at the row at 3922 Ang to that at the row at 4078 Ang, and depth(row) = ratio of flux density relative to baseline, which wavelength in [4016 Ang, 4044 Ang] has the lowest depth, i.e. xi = 4034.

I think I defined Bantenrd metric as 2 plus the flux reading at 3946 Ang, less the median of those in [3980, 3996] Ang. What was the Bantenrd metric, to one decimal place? 2.6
